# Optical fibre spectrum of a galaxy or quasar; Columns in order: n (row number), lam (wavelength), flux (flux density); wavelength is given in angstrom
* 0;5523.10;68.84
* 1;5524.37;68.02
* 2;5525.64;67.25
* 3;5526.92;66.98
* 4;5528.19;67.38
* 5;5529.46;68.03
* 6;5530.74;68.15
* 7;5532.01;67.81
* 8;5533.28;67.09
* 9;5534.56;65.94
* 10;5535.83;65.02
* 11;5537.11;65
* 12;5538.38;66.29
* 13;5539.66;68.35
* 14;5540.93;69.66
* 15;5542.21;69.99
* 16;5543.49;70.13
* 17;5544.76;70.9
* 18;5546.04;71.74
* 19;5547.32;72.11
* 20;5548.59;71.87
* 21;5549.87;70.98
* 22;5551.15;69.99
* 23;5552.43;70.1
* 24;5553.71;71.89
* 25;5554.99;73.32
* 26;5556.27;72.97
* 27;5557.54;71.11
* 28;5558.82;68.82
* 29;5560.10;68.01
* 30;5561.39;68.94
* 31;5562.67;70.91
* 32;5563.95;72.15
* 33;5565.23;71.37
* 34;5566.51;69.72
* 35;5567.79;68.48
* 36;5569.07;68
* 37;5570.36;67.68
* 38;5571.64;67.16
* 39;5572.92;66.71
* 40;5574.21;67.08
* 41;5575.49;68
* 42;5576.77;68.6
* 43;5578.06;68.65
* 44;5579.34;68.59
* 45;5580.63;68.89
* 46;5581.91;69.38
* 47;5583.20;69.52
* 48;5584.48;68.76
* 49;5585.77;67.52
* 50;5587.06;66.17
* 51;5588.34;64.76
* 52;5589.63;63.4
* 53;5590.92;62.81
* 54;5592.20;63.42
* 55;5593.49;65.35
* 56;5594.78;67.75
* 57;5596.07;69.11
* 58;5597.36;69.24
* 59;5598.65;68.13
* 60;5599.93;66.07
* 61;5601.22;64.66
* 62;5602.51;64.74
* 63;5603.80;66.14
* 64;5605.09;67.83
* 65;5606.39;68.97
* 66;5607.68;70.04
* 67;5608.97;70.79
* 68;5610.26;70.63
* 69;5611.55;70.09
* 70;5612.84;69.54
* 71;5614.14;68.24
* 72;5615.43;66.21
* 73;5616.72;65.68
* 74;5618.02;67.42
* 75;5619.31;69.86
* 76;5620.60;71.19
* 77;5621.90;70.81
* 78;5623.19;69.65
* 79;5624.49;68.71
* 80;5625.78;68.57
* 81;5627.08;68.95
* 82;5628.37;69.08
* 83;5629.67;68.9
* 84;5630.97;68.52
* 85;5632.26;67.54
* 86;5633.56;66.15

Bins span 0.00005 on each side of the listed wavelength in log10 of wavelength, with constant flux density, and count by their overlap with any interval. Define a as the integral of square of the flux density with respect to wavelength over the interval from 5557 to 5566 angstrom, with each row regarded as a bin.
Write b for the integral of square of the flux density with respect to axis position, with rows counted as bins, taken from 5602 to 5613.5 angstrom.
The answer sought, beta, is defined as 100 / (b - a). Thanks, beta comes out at 0.0099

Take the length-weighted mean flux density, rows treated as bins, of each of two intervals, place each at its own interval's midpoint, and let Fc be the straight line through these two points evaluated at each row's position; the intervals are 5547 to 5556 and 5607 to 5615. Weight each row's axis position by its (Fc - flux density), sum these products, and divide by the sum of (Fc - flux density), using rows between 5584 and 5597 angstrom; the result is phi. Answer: 5590.2 angstrom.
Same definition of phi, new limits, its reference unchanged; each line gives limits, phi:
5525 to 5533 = 5528.6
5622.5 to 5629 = 5626.1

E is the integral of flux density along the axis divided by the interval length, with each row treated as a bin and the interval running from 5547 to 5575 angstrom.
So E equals 69.9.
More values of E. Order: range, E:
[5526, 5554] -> 68.8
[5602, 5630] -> 68.7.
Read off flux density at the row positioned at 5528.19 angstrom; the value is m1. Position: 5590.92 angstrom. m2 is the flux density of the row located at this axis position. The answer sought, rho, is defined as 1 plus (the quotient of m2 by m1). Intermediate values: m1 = 67.38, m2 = 62.81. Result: 1.93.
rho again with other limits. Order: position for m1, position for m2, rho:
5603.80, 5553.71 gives 2.09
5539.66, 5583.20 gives 2.02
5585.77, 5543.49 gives 2.04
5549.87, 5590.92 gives 1.88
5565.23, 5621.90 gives 1.99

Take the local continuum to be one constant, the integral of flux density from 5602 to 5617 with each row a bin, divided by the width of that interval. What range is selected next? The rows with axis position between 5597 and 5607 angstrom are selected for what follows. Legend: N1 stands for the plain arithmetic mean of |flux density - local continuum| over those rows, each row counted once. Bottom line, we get 1.7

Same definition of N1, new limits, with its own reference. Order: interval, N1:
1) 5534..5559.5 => 2.6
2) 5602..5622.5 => 1.8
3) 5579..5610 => 2.0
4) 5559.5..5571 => 1.4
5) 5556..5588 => 1.3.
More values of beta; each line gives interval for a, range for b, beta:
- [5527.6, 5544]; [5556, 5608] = 0.0006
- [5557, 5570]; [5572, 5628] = 0.0005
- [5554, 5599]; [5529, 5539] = -0.0006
